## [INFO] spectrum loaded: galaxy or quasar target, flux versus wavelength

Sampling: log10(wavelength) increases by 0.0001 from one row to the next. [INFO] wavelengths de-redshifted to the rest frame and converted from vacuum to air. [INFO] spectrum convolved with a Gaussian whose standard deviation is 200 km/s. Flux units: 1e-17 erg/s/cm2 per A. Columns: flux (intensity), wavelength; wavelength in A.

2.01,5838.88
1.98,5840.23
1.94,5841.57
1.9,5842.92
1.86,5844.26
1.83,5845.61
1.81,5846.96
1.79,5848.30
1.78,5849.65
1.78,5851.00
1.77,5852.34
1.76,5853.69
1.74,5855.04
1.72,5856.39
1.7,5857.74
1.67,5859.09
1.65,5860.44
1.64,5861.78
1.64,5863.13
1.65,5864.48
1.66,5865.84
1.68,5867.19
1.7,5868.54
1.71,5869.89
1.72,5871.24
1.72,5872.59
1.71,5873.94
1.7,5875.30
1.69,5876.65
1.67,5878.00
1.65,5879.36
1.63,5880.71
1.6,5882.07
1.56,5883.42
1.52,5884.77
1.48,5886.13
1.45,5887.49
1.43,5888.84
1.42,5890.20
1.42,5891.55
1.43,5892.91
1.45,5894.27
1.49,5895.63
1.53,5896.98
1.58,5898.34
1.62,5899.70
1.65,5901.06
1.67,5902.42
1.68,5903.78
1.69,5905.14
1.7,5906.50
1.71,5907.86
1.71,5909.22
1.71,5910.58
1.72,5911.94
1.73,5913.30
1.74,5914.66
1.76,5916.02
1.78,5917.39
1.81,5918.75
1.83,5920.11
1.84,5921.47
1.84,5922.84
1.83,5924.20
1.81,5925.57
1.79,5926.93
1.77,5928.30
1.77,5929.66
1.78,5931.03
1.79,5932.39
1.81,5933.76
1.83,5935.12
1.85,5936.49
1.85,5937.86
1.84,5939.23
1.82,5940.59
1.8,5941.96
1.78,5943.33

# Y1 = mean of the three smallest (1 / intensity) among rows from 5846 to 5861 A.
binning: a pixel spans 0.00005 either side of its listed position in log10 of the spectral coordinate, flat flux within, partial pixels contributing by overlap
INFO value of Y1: 0.558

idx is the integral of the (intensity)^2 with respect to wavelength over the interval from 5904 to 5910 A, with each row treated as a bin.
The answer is 17.4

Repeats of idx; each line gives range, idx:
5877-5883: 16.1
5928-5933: 15.8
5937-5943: 20.0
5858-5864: 16.4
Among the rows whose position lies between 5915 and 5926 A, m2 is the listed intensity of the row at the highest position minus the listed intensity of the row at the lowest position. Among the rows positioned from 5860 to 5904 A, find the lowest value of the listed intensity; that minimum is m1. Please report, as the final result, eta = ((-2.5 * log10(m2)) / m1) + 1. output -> 3.3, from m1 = 1.42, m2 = 0.05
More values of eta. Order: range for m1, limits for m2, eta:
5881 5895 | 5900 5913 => 3.0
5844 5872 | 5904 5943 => 2.5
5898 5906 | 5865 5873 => 2.9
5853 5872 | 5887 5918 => 1.7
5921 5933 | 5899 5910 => 2.5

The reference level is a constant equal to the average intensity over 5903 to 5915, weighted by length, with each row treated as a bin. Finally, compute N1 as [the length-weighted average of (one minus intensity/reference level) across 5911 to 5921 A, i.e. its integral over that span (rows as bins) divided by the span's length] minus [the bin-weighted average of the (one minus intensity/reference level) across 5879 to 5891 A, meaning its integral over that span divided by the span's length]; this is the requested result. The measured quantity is -0.14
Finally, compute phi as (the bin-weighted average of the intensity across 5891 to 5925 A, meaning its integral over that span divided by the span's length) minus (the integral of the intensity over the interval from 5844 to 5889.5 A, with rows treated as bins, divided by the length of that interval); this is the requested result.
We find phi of 0.00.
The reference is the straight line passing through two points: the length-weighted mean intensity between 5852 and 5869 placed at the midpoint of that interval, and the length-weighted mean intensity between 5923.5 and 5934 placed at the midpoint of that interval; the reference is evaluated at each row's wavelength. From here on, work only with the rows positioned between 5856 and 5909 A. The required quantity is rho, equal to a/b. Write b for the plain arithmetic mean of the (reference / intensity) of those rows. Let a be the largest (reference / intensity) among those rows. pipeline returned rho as 1.14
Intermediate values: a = 1.22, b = 1.07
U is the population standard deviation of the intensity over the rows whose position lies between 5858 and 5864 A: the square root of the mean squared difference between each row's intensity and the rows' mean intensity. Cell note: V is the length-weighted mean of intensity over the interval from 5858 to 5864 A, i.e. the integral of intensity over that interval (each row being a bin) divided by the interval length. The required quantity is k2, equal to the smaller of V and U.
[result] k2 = 0.012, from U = 0.012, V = 1.66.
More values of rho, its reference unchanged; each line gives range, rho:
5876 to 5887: 1.08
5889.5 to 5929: 1.16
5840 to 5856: 1.06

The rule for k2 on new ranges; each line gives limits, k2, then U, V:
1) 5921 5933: 0.027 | 0.027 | 1.80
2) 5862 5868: 0.015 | 0.015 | 1.66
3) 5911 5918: 0.022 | 0.022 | 1.74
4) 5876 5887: 0.070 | 0.070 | 1.60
